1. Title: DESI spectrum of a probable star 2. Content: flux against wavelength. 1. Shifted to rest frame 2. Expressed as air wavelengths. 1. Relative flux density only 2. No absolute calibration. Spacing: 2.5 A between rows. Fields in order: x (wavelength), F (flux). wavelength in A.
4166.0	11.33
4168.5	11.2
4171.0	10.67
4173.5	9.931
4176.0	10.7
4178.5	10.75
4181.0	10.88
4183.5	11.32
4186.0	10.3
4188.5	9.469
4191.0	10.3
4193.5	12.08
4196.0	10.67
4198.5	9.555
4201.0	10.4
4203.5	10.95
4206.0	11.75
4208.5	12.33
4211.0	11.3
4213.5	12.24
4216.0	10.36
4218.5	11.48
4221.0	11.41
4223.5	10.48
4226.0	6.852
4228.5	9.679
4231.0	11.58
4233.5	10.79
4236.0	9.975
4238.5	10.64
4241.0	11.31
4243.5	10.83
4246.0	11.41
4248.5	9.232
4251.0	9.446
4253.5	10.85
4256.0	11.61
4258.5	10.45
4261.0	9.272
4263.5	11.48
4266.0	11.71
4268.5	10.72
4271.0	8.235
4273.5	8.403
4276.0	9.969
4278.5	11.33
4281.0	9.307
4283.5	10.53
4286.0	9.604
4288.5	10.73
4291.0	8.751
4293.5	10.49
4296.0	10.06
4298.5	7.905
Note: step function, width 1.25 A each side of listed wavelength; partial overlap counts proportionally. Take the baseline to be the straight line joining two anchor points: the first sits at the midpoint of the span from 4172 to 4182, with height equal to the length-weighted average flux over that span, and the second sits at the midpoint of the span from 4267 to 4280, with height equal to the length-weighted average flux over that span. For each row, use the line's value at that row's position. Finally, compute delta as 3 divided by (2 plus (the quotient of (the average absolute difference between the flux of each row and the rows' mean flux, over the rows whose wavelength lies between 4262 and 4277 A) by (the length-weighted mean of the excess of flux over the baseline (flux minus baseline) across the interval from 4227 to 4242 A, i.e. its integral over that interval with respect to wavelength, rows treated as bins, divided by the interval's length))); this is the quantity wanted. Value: 0.68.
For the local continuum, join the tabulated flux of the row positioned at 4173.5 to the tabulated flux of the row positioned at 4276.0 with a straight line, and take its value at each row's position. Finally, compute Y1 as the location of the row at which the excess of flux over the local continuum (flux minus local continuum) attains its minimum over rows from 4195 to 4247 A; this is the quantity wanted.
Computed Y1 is 4226.0 A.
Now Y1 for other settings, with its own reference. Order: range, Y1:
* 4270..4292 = 4271.0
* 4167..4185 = 4173.5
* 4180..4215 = 4188.5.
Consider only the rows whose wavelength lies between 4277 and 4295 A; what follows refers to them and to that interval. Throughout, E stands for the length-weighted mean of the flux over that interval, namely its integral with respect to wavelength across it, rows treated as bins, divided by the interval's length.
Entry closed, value 10.1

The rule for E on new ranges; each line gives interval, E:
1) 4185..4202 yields 10.4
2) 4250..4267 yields 10.7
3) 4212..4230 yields 10.4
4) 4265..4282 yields 9.9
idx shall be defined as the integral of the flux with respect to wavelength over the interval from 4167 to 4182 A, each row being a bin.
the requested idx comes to 160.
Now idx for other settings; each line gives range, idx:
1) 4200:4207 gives 77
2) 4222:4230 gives 73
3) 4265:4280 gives 150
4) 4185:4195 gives 105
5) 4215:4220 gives 55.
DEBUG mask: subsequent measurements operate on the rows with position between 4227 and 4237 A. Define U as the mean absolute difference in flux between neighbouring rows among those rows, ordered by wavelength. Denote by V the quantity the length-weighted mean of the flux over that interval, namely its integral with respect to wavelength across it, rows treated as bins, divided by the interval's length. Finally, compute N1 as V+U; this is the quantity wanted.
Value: 11.6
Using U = 1.17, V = 10.4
